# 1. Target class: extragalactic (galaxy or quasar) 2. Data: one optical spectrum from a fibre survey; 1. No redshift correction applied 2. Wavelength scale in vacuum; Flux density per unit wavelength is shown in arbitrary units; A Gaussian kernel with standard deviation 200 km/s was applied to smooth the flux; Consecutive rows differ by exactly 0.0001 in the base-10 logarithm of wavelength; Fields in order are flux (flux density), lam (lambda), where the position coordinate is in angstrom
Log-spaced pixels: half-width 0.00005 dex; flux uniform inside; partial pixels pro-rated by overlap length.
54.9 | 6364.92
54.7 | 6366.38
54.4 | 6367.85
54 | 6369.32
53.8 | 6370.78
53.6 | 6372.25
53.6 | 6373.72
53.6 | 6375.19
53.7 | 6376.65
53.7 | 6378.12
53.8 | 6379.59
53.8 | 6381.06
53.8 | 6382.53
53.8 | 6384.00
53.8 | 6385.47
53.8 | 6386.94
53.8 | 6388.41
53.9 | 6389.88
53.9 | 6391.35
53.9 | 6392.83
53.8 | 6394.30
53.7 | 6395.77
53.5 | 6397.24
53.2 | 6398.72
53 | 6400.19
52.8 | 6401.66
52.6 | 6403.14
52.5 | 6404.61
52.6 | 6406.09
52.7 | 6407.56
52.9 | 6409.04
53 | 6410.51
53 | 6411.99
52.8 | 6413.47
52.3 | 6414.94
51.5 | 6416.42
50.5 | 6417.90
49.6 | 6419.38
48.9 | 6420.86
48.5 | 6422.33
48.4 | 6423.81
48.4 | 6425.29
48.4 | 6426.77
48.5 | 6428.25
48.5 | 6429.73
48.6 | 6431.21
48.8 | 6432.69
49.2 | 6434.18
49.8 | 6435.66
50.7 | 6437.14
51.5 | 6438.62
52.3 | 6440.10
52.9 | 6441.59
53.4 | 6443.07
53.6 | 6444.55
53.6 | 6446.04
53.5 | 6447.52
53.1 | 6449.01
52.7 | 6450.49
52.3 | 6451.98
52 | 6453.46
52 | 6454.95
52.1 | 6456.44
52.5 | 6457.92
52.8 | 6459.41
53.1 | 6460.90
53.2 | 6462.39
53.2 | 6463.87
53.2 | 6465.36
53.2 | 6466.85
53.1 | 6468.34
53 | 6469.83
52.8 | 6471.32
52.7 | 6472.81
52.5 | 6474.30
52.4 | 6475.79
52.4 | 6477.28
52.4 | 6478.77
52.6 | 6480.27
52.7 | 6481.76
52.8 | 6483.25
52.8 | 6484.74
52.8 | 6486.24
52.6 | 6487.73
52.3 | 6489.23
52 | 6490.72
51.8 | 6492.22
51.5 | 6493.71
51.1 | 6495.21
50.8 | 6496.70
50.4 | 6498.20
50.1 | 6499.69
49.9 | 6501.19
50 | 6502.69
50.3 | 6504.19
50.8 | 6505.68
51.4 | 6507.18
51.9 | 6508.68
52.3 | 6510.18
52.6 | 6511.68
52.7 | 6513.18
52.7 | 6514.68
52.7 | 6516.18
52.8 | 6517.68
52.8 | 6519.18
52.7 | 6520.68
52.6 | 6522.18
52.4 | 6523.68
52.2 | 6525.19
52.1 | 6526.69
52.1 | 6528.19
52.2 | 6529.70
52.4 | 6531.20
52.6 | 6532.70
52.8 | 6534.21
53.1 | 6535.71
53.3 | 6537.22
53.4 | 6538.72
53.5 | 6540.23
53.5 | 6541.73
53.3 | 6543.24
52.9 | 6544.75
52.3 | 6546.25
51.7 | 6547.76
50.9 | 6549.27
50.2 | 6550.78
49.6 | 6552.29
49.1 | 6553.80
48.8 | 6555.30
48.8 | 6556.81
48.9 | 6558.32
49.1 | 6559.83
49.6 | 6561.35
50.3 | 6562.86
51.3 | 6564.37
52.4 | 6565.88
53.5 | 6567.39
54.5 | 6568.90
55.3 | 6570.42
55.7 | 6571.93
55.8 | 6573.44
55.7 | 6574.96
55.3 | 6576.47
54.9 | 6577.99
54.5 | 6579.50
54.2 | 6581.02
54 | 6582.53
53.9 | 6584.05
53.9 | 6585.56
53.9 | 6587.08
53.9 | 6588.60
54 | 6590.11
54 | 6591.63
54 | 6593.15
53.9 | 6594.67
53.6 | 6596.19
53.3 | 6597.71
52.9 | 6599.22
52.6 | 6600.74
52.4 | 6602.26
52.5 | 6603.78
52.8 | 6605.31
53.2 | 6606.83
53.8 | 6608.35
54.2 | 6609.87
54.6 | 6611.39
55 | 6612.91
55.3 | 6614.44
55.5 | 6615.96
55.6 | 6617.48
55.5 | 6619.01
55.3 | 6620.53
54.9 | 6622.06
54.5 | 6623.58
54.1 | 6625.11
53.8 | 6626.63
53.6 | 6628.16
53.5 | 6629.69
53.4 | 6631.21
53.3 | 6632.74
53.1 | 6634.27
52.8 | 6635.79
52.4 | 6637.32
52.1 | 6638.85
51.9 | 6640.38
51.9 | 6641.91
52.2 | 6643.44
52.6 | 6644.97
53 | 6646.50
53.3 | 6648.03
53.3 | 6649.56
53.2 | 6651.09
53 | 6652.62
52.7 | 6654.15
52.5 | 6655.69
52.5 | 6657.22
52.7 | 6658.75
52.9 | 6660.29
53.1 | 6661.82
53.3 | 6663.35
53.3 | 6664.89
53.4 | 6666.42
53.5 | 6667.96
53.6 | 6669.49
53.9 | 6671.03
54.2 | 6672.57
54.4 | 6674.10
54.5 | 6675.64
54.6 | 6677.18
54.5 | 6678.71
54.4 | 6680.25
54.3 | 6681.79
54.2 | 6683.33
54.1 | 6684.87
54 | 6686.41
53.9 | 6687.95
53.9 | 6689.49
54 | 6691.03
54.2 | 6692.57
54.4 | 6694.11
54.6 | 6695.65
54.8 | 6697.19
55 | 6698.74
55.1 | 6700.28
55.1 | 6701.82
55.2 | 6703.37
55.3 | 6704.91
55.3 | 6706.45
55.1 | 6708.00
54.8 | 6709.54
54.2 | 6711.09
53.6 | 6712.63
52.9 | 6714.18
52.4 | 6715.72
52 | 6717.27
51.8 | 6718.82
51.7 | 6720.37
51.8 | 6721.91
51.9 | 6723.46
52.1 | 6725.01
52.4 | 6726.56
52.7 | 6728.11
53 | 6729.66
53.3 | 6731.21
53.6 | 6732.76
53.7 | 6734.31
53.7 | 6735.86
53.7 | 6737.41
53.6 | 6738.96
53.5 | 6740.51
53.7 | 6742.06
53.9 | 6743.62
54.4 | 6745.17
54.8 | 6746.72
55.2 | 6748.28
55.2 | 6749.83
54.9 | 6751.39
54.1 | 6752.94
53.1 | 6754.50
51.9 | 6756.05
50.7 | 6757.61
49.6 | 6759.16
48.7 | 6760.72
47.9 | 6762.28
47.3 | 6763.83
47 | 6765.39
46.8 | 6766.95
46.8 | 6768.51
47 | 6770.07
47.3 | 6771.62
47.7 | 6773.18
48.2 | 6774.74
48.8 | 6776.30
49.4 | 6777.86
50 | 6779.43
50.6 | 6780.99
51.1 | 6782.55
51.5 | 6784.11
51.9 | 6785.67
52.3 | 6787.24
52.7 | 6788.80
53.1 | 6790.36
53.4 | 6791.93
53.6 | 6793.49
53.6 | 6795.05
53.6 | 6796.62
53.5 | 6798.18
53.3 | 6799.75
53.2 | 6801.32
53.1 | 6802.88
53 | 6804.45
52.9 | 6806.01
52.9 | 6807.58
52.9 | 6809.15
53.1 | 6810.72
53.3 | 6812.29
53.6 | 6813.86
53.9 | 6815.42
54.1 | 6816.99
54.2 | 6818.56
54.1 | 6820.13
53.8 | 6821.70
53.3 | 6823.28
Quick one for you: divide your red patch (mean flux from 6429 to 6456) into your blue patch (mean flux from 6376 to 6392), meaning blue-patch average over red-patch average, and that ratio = 1.04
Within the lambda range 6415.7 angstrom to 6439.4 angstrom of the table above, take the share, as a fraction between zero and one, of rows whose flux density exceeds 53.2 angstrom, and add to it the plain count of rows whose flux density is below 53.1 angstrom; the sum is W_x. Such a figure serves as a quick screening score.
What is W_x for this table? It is 16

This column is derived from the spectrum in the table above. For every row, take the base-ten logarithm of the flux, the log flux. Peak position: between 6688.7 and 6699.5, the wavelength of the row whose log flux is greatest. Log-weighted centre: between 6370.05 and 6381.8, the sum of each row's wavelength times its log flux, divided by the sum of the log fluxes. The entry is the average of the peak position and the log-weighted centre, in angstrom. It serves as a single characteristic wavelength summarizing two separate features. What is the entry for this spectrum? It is 6537.3 angstrom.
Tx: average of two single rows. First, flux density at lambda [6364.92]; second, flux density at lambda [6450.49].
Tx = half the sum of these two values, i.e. 53.8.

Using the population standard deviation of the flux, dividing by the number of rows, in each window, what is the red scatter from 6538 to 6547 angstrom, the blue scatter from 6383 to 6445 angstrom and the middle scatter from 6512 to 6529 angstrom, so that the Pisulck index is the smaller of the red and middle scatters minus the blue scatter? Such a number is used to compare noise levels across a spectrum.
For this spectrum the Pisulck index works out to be -1.8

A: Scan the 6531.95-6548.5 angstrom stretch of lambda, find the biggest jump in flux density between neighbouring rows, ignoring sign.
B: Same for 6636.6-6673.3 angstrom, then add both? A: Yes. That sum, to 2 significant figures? 1.0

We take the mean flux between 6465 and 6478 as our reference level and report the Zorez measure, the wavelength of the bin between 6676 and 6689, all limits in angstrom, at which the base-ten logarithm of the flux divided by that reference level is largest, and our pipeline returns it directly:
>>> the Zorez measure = 6677.18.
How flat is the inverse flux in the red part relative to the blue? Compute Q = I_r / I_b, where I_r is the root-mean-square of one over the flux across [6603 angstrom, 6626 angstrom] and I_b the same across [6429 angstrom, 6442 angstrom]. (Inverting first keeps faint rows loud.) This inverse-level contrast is 0.92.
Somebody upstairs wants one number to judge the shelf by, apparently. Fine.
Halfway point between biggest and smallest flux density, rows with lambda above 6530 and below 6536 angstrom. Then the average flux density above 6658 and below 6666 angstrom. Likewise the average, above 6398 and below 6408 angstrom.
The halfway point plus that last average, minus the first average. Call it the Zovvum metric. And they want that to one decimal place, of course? 52.5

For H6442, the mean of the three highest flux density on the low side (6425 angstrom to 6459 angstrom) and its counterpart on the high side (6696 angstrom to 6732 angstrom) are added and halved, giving 54.4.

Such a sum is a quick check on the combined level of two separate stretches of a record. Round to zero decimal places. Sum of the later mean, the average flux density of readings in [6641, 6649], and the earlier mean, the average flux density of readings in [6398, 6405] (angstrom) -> 105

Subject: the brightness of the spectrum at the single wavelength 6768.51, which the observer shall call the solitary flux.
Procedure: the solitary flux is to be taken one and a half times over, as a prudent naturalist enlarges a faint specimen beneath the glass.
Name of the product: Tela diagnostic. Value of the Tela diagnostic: 70.2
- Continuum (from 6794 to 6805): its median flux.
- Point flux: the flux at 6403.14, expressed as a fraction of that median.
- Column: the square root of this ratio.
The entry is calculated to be 0.99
